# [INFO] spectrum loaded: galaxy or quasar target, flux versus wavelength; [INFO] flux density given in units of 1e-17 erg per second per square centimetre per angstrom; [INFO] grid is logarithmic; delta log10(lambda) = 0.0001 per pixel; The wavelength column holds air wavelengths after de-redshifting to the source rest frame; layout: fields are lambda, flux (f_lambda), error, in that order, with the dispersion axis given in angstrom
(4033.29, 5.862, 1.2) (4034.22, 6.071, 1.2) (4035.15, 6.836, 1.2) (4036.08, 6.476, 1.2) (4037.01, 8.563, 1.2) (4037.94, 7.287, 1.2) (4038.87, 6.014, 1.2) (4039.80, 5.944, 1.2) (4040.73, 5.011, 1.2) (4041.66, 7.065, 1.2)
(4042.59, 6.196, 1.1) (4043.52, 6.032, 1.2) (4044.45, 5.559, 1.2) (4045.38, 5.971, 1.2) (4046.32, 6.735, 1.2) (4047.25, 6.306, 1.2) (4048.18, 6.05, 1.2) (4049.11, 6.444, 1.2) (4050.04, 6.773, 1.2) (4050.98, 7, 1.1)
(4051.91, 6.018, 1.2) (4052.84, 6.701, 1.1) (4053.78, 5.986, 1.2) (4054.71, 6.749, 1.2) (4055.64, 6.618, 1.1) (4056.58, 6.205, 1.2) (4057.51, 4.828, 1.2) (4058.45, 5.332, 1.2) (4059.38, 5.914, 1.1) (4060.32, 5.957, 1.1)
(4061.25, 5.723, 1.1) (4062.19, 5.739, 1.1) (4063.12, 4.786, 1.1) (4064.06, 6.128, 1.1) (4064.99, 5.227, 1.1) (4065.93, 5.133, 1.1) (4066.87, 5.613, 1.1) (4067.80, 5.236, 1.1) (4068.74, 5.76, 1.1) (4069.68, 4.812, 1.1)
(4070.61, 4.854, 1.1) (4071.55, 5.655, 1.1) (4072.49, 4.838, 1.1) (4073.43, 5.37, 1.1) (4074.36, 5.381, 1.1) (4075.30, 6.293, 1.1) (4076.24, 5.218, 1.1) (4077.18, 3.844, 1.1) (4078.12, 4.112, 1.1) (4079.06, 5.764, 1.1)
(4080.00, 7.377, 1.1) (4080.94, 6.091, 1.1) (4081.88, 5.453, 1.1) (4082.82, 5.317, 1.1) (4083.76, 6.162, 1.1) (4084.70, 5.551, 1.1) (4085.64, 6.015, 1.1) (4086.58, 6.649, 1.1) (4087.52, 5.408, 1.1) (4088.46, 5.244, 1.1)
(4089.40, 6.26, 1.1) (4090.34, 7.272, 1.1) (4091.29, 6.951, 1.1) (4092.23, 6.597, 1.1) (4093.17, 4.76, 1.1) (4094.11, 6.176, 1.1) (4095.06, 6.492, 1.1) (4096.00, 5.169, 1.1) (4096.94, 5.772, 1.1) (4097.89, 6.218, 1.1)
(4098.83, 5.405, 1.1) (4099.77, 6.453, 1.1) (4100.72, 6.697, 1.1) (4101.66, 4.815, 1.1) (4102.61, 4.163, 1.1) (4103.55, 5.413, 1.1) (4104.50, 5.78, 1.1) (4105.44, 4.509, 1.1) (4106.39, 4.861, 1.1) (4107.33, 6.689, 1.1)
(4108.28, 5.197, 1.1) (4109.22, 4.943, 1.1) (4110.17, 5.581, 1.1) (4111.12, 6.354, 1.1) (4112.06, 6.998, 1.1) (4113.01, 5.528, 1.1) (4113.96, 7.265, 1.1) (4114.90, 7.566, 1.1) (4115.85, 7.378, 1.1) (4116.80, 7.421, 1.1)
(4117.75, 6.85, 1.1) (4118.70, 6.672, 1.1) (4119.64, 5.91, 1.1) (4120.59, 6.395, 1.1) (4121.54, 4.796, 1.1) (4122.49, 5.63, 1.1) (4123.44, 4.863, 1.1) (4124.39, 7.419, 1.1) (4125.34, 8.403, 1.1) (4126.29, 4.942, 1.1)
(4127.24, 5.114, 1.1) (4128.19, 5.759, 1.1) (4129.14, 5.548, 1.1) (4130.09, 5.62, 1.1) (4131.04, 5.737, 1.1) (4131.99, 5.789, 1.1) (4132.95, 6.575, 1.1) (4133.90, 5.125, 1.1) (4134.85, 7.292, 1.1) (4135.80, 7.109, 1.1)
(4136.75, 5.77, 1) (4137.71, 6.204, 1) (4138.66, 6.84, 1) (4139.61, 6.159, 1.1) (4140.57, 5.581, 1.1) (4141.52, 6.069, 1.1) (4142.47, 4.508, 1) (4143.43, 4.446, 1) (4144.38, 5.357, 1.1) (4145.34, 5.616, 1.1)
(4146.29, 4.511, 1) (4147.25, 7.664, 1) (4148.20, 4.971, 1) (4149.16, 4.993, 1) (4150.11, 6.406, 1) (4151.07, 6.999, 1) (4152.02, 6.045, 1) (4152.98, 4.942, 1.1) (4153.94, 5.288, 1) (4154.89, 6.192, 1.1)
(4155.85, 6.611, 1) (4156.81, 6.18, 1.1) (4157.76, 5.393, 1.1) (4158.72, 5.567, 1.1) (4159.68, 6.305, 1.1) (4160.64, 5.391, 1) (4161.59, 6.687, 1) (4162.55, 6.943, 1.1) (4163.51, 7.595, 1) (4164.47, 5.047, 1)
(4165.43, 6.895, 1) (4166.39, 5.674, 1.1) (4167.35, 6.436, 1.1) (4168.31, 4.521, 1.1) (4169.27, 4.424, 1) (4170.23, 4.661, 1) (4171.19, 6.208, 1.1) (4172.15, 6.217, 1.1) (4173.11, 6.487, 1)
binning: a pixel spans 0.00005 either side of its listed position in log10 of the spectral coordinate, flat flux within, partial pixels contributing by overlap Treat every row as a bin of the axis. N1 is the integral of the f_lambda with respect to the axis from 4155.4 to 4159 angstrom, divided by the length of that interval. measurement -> 6.0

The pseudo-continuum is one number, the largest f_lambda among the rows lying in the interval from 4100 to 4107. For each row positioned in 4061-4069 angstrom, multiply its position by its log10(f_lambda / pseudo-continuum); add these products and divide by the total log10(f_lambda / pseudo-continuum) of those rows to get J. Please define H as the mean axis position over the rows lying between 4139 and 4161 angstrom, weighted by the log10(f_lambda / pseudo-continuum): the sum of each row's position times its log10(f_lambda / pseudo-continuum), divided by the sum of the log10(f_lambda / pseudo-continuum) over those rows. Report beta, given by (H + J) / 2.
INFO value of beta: 4107.0 angstrom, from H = 4149.0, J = 4065.0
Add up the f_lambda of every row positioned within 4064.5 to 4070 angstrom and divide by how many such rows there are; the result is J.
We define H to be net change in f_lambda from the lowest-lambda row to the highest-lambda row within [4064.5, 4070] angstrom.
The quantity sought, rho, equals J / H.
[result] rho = -13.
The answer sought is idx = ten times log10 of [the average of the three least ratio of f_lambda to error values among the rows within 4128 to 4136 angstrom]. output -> 6.9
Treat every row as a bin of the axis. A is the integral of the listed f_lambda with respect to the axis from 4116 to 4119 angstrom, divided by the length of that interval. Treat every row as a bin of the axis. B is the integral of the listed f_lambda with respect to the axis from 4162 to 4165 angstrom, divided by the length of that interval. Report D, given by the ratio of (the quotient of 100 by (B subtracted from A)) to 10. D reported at 20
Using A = 7.0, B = 6.5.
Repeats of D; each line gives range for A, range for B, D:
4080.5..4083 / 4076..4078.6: 8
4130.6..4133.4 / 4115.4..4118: -8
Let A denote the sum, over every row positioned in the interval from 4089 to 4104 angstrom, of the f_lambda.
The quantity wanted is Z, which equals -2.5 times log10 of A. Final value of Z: -4.94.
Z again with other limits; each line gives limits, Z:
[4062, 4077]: -4.84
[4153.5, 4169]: -4.96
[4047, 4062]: -4.98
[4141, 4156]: -4.89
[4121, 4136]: -4.95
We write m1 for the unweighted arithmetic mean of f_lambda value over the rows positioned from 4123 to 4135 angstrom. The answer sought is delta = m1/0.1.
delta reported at 60.1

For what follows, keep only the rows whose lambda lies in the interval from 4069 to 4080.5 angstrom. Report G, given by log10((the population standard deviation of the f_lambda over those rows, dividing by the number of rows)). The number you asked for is -0.04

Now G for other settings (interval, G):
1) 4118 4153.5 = -0.03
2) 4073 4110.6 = -0.08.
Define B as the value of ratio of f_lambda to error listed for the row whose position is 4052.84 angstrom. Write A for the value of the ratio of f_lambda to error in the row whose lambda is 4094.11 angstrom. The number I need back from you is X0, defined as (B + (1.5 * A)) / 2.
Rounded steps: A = 5.6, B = 6.1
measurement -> 7.3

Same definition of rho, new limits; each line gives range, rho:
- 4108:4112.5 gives 3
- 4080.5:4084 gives 81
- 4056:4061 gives -23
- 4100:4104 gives -4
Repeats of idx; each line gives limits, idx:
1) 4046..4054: 7.0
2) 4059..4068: 6.6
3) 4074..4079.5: 6.0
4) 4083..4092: 6.9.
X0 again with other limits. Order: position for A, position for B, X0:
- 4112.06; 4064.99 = 7.1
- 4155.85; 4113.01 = 7.5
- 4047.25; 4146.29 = 6.2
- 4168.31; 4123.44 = 5.3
